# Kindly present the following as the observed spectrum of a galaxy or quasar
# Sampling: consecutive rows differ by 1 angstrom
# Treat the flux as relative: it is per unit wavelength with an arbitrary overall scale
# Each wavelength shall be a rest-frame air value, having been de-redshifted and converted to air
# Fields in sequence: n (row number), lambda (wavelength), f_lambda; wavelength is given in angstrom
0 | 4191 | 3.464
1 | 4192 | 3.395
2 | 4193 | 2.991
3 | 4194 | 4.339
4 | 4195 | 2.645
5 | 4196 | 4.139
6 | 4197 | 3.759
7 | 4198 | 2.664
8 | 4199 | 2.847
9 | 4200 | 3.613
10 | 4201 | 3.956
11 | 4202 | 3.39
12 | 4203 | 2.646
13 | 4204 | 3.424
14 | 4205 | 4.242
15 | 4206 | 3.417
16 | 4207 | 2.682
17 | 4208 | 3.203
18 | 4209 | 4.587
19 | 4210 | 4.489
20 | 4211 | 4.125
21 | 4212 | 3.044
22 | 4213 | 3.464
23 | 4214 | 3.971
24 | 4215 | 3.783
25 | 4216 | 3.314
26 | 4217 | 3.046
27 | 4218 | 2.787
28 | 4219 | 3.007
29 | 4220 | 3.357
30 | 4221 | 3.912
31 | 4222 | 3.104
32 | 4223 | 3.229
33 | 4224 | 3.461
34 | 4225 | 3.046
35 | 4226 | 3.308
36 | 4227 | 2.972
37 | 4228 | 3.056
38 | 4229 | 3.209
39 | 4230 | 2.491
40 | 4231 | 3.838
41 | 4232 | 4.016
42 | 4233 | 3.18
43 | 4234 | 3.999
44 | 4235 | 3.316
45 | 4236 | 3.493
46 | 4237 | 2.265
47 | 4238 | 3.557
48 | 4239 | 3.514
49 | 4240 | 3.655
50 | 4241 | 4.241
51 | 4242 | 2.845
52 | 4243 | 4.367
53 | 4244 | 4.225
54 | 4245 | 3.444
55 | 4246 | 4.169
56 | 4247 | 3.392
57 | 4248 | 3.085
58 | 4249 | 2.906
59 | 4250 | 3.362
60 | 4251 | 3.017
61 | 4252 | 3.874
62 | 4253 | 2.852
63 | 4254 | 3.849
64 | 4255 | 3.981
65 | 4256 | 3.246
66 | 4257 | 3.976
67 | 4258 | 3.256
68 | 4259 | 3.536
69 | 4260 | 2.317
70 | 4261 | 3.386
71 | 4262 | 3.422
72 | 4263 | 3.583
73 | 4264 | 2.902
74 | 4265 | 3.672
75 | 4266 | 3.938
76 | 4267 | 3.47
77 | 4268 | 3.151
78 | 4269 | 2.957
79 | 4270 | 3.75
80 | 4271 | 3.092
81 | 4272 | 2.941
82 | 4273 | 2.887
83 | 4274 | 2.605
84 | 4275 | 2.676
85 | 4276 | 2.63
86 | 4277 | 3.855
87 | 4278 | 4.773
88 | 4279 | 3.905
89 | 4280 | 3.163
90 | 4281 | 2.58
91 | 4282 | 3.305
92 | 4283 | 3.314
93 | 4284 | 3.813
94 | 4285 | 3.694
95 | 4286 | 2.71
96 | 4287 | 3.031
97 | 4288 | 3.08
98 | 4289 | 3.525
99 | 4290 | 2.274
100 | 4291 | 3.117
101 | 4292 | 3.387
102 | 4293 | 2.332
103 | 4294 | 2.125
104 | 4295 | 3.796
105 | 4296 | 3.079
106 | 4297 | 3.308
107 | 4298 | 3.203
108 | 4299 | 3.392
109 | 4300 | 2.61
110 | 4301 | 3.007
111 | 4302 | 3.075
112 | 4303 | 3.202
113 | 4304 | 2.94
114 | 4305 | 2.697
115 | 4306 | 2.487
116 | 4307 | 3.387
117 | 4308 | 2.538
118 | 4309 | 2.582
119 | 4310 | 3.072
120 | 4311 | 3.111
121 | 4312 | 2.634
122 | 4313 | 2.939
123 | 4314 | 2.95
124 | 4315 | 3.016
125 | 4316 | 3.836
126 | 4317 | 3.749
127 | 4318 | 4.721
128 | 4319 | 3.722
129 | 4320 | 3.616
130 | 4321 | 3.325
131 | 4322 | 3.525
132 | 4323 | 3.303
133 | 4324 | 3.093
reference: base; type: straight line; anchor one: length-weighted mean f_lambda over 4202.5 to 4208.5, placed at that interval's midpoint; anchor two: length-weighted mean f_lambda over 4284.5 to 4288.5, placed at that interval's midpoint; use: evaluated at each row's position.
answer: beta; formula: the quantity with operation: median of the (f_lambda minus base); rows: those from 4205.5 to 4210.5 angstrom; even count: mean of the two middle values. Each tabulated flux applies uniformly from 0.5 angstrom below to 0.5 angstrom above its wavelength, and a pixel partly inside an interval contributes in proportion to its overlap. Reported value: 0.15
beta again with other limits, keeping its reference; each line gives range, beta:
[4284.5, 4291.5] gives -0.05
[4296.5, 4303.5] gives 0.09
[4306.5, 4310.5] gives -0.26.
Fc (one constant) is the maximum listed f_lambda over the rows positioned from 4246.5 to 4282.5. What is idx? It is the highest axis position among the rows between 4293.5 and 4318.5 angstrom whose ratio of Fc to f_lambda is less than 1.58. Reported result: 4318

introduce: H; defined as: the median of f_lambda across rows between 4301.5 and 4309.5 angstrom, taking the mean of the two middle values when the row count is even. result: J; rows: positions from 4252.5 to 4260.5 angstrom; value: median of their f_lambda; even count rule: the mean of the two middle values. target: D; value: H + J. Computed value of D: 6.21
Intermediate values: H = 2.82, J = 3.40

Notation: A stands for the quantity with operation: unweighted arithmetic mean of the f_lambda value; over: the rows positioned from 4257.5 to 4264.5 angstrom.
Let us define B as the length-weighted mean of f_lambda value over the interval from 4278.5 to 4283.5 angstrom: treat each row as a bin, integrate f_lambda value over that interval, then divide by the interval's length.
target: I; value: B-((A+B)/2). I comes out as 0.03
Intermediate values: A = 3.2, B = 3.25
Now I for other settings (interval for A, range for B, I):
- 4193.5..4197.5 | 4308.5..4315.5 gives -0.41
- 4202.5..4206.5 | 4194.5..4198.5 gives -0.07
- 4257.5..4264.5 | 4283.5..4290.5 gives -0.02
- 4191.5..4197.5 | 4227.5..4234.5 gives -0.07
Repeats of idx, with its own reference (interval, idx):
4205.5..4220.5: 4220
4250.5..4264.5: 4263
